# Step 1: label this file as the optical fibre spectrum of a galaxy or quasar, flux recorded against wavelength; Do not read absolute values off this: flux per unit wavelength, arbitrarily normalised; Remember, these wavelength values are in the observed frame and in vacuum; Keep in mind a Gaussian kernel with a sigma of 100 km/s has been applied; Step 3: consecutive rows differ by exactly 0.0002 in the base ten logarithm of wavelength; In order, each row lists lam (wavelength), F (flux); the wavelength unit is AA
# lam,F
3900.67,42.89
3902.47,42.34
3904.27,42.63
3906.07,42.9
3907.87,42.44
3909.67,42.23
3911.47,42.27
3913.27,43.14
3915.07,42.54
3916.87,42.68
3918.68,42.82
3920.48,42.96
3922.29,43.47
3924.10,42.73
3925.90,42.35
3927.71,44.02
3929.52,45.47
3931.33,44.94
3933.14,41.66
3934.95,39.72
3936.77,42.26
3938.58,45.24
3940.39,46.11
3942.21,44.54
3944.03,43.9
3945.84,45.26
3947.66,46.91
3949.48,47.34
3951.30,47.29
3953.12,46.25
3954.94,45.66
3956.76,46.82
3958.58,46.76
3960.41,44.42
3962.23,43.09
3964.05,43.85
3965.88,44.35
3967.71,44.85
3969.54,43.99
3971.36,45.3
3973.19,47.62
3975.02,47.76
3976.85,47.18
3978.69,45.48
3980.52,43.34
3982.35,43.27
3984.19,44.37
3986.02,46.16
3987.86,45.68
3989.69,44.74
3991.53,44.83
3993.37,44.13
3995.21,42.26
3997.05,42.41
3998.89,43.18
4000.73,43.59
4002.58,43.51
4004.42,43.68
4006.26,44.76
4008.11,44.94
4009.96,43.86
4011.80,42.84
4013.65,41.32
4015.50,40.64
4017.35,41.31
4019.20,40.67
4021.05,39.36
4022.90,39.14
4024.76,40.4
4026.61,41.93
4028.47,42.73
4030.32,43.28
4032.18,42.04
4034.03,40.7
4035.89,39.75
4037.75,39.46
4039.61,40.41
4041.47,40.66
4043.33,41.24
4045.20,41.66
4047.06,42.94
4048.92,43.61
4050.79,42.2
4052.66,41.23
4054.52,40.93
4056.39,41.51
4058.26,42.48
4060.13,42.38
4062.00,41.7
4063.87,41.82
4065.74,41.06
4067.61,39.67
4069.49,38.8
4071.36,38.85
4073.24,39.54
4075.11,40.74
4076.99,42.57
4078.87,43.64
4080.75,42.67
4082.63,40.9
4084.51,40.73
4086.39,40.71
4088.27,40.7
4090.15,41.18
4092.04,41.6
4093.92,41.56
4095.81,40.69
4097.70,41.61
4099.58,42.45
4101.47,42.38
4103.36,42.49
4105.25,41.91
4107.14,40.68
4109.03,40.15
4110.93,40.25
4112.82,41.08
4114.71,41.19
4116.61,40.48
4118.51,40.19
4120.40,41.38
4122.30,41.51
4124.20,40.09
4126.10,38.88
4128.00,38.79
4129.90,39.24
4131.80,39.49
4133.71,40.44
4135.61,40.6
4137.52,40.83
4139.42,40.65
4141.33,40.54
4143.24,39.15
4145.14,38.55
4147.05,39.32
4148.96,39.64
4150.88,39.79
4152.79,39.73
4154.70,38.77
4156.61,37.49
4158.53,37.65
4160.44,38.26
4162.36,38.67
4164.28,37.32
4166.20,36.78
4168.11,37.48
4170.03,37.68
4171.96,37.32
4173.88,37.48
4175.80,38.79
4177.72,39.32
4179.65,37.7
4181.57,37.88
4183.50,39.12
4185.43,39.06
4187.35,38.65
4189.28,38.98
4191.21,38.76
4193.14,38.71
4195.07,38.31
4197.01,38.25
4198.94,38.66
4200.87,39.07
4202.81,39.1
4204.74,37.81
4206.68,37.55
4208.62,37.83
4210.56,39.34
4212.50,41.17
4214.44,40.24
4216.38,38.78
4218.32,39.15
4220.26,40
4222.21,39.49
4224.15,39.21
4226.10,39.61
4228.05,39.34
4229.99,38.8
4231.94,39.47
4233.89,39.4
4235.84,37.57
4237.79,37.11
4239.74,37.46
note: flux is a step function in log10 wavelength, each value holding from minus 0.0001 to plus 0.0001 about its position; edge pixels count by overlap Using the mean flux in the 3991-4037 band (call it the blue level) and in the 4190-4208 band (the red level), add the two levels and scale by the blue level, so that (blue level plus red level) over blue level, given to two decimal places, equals 1.91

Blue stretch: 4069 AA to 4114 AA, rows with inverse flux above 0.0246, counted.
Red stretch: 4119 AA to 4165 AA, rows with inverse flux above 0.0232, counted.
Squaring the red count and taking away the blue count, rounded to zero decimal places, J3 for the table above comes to 571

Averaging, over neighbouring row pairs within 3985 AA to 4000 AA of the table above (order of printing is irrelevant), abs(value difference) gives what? 0.71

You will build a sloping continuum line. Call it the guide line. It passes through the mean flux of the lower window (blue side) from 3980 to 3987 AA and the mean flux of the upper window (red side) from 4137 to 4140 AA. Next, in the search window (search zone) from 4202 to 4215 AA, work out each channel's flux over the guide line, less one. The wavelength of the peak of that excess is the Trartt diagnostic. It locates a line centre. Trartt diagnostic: 4212.50 AA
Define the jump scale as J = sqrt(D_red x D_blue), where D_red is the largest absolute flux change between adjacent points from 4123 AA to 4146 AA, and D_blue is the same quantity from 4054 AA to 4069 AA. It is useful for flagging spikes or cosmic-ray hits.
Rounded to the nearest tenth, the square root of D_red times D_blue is 1.4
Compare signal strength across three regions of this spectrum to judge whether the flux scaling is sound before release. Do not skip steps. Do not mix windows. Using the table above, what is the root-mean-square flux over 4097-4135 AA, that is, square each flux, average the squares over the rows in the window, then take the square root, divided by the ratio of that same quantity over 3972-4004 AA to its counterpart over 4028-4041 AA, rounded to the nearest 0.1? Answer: 37.6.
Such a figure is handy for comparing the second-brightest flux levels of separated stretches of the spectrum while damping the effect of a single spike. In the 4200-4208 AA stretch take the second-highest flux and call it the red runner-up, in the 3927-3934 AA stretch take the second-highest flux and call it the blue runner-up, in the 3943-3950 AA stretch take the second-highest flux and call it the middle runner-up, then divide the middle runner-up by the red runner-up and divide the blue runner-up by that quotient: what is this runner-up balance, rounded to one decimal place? 37.4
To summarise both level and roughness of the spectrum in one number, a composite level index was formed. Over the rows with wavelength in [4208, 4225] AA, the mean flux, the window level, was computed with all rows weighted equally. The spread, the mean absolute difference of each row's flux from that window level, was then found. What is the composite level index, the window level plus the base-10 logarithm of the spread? 39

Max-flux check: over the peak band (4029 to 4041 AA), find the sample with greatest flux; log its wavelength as 4030.32 AA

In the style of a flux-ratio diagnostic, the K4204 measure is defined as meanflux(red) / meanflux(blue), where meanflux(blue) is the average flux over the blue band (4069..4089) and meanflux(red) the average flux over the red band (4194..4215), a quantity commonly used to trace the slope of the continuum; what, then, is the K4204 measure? 0.95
